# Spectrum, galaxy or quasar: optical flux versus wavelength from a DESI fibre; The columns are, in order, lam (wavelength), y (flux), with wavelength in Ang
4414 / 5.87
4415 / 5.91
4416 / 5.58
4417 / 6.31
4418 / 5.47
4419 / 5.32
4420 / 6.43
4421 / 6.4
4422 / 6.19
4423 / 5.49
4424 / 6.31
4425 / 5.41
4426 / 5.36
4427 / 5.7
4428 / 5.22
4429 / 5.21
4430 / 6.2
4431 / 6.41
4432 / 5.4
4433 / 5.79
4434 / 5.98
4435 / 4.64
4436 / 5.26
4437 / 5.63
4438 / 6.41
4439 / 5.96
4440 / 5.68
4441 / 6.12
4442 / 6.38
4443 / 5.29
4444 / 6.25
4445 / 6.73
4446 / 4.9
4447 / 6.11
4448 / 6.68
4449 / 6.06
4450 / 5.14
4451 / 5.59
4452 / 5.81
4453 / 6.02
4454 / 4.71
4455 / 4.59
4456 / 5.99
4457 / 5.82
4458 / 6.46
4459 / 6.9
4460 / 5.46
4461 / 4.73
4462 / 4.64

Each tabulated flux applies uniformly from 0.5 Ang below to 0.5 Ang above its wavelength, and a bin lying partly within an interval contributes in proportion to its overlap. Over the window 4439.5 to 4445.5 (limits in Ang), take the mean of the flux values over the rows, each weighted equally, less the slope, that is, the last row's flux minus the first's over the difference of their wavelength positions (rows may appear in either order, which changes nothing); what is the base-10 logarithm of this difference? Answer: 0.77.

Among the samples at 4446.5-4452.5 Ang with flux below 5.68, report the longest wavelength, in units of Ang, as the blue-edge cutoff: 4451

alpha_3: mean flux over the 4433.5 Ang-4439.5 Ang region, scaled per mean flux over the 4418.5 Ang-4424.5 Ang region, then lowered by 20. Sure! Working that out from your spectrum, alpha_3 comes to -19.1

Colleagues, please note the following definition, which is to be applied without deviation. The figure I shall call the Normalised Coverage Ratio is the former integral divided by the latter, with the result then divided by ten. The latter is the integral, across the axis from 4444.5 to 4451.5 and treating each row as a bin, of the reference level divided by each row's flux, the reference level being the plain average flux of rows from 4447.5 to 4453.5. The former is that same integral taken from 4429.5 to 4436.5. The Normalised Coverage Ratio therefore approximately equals 0.10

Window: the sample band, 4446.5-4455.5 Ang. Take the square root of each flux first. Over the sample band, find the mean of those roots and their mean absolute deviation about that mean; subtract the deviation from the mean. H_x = 2.25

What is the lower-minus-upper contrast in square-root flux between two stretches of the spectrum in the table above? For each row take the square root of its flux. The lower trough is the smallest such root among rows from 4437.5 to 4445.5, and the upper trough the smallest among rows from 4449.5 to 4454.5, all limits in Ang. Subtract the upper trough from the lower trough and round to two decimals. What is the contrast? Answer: 0.13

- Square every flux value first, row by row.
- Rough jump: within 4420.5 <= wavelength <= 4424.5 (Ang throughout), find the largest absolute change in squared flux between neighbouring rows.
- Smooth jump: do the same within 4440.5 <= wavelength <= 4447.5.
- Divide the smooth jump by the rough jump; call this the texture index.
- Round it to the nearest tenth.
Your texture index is 2.2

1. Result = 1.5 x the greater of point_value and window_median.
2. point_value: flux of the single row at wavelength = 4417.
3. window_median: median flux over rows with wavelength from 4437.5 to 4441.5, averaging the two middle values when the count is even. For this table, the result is 9.5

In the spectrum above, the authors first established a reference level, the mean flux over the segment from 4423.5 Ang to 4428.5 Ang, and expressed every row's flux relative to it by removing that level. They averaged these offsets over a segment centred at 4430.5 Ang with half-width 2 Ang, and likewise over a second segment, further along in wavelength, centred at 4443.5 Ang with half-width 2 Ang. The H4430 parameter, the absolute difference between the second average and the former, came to 0.36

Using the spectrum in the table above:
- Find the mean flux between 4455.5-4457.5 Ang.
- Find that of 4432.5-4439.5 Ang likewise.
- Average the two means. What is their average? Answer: 5.8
